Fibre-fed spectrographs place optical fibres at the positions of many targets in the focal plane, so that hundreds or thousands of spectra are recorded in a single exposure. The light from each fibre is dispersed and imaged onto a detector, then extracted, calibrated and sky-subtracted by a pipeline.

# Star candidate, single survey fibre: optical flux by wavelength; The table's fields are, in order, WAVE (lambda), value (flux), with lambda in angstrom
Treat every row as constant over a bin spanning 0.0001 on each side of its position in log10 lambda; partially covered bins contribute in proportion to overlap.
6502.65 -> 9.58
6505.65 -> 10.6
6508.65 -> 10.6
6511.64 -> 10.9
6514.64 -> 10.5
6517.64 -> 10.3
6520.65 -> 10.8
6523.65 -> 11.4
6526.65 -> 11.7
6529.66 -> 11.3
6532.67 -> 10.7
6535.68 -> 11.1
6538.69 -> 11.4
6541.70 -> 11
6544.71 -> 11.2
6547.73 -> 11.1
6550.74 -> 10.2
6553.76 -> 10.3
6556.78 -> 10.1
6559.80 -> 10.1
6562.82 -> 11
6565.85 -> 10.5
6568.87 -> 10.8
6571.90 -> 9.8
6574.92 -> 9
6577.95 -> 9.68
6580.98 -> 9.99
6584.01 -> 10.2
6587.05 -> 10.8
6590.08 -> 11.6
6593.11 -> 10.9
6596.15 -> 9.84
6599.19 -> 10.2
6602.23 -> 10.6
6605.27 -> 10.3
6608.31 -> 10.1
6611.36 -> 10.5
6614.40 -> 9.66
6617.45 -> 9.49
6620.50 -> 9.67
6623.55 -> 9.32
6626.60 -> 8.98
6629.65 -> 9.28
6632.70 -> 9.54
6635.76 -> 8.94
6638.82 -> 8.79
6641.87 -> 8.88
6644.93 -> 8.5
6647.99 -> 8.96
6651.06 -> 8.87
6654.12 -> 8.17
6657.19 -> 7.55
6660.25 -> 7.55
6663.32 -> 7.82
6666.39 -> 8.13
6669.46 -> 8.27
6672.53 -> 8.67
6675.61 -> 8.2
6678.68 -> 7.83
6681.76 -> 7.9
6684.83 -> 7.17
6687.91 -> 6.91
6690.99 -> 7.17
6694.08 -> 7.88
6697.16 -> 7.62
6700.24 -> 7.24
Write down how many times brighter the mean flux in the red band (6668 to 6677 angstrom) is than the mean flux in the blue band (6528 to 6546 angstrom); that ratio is 0.75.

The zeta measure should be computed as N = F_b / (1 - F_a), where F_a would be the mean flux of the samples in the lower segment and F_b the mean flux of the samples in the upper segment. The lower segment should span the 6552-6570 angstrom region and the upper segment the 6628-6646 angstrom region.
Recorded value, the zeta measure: -0.95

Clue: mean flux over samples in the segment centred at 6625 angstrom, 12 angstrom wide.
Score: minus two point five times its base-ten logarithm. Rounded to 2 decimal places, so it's -2.42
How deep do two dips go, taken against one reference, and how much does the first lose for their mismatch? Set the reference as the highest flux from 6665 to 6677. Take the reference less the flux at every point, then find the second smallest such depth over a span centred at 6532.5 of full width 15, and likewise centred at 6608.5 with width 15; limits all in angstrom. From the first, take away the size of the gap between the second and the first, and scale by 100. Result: -363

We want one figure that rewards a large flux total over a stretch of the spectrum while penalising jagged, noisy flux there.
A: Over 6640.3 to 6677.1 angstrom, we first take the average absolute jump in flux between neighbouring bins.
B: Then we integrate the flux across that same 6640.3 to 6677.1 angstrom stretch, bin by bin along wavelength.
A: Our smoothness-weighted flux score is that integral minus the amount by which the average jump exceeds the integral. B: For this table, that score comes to 610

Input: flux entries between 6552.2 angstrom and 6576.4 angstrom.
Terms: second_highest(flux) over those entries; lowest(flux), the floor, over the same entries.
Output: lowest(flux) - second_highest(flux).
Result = -1.8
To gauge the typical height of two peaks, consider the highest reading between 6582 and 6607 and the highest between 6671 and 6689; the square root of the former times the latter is 10.0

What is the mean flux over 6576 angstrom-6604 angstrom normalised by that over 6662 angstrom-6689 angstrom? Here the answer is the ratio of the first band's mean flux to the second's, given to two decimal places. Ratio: 1.32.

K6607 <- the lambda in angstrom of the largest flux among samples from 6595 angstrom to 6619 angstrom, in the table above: 6602.23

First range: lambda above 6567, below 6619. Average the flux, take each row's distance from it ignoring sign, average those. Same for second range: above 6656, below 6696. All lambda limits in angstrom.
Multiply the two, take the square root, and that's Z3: 0.43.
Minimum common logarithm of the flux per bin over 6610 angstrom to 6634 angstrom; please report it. 0.95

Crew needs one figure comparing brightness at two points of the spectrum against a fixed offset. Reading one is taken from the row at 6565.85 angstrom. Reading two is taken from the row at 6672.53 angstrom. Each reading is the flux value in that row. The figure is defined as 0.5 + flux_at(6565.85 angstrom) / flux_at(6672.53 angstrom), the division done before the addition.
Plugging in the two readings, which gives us 1.71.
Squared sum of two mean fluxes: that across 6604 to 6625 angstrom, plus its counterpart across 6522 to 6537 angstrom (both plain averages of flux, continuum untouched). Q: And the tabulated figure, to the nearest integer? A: 445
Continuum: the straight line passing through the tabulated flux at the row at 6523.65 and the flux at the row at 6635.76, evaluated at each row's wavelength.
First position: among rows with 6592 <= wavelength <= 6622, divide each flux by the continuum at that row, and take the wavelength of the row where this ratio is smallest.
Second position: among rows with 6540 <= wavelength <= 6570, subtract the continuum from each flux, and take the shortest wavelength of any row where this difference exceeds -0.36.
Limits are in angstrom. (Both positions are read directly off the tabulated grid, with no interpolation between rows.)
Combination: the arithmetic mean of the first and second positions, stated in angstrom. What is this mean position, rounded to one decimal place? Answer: 6568.9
